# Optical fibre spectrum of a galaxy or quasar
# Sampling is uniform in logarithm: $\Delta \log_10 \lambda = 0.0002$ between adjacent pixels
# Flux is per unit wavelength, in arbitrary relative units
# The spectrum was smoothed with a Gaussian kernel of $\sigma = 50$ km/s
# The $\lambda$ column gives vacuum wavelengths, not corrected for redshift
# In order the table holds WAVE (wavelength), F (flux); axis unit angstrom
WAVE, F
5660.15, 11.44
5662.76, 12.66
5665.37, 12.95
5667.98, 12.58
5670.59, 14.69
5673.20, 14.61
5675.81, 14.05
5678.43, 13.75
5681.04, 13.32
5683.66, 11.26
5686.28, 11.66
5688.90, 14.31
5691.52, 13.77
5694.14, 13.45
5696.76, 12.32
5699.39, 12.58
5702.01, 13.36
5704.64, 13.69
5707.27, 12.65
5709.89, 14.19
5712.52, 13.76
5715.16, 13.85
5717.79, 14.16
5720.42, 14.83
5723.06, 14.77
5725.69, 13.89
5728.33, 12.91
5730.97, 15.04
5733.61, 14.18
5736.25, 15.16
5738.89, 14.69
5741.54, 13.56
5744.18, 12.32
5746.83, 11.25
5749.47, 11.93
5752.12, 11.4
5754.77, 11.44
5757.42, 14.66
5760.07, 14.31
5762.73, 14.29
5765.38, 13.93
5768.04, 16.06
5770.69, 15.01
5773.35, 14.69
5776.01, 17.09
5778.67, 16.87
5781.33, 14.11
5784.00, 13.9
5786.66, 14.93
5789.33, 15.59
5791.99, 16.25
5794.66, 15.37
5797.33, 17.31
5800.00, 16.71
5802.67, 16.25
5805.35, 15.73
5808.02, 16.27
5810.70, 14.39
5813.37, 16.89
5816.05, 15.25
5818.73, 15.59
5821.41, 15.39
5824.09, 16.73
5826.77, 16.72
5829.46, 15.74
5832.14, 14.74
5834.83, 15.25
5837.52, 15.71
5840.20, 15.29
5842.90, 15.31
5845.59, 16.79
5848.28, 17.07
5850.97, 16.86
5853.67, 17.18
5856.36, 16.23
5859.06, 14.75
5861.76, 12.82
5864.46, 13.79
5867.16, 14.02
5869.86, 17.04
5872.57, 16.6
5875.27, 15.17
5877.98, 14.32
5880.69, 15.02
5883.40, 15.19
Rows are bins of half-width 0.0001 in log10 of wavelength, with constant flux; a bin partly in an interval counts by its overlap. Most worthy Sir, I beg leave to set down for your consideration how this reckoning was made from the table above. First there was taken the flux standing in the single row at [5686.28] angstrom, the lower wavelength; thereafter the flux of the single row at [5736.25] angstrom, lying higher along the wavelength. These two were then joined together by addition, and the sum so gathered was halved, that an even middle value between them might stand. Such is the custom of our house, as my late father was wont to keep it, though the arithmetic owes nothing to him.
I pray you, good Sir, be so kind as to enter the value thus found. 13.4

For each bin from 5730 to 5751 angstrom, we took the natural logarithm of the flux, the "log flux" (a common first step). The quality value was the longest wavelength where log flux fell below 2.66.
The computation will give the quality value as 5749.47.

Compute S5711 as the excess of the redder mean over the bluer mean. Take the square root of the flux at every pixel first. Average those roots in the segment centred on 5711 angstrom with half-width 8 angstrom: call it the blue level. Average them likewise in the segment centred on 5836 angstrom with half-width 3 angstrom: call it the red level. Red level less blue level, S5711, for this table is 0.2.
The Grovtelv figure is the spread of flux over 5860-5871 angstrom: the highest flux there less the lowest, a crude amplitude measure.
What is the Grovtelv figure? 4.2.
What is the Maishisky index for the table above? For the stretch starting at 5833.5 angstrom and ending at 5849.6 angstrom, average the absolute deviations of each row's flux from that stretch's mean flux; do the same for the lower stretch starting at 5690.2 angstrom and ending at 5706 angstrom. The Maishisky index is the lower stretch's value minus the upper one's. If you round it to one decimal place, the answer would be -0.2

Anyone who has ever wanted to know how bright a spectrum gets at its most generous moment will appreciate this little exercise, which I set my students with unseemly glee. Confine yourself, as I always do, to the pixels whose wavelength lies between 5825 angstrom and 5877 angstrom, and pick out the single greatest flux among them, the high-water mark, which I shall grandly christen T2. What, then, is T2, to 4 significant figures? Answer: 17.18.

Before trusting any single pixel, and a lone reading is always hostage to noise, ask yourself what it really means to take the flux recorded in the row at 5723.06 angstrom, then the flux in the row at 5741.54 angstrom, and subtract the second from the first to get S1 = 1.2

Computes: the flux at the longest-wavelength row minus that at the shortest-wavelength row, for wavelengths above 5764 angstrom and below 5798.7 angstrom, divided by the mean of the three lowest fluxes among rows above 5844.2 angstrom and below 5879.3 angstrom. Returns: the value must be 0.25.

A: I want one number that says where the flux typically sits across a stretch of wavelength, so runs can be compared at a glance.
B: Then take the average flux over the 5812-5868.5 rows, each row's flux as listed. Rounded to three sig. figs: 15.6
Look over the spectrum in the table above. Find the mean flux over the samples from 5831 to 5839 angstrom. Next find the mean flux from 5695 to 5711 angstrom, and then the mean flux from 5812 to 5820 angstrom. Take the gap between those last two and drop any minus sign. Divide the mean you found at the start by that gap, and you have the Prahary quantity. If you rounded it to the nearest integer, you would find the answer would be 5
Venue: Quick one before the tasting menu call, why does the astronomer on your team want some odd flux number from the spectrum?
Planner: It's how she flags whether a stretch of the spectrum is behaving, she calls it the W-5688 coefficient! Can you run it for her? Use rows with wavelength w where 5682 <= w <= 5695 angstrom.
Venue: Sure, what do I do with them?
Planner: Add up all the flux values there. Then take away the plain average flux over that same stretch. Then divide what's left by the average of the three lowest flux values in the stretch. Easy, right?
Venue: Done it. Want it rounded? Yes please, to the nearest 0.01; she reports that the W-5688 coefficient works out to 4.25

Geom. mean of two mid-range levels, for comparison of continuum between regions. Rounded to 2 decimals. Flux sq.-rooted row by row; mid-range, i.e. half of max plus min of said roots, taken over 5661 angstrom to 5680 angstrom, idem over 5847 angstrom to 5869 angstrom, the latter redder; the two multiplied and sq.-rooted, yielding 3.78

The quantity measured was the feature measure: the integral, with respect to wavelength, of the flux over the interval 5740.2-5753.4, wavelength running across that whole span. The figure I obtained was 160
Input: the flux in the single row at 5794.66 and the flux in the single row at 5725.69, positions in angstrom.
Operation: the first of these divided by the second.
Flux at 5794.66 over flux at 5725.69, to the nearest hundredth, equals 1.11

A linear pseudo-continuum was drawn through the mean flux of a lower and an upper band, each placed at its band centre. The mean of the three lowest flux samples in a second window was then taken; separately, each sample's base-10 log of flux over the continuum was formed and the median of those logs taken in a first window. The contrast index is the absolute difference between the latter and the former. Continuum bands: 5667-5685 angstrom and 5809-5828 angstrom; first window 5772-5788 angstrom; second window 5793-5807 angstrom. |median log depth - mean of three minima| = 15.8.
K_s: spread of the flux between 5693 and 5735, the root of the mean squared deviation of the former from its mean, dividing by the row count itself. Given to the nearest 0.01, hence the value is 0.79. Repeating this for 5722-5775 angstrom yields 1.38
